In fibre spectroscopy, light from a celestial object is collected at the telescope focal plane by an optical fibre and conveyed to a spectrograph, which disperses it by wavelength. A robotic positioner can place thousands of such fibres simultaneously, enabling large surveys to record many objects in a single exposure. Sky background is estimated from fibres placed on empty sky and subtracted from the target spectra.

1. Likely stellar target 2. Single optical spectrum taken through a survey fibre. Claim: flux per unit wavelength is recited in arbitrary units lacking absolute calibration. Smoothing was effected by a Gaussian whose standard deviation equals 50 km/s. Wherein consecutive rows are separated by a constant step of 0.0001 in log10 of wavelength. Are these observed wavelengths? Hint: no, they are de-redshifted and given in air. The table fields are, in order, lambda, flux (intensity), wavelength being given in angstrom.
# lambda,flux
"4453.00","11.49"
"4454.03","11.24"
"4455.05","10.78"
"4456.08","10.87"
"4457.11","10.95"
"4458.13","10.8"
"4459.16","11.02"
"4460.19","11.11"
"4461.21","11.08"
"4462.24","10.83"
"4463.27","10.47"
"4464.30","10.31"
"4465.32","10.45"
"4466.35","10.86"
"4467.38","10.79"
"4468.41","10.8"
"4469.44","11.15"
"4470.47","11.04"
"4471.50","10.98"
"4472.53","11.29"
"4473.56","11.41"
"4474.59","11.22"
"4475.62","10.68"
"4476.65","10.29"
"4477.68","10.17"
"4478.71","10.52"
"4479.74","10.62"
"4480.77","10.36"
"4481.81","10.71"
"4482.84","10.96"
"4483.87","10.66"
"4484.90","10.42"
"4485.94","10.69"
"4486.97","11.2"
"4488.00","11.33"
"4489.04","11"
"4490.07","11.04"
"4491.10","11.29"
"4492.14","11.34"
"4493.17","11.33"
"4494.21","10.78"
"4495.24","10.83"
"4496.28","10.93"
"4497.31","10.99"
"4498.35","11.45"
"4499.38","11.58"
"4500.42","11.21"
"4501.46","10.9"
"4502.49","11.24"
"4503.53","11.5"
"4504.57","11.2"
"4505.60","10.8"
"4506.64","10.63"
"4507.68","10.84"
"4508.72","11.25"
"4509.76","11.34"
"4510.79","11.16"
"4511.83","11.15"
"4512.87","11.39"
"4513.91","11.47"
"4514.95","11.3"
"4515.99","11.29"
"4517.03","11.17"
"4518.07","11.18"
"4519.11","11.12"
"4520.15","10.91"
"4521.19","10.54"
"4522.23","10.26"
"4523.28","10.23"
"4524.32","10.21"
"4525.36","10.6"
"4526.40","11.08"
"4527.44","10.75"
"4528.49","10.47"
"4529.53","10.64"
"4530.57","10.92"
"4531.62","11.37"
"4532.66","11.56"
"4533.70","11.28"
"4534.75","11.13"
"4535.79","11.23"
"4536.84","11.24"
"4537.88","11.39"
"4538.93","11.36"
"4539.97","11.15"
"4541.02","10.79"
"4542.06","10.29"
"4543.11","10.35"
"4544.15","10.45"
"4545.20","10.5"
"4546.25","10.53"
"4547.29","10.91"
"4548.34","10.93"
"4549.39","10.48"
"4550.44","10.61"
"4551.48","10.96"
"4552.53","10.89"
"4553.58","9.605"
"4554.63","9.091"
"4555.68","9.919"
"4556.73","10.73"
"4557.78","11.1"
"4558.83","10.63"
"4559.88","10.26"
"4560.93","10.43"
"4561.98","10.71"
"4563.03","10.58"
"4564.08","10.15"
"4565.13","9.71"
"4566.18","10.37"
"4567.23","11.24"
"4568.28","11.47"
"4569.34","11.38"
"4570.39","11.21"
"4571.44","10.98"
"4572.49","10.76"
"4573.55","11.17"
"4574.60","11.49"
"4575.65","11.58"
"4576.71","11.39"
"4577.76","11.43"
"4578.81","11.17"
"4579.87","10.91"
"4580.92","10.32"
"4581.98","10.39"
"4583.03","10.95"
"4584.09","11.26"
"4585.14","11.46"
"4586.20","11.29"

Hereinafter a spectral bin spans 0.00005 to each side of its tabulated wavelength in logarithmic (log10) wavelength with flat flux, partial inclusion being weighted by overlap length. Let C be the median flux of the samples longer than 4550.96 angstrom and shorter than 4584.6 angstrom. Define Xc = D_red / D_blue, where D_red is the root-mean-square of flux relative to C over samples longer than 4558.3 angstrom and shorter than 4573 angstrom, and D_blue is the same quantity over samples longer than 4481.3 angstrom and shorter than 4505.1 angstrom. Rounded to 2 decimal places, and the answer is 1.55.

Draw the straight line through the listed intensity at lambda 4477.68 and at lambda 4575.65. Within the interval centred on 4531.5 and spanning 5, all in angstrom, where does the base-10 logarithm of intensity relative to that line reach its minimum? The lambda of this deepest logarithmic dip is 4529.53 angstrom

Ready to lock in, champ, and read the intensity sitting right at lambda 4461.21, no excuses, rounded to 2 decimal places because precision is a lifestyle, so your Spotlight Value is 11.08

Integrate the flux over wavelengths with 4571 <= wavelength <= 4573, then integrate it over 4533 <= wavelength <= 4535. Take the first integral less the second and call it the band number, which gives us -1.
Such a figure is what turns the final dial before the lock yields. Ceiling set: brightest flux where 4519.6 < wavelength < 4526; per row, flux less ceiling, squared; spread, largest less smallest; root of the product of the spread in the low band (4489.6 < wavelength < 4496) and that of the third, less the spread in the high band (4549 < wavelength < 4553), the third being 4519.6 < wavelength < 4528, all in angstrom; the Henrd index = 0.1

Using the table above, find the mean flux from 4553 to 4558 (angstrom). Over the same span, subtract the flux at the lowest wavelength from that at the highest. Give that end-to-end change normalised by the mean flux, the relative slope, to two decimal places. 0.15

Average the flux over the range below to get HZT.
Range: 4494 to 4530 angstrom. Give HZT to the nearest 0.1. 11.0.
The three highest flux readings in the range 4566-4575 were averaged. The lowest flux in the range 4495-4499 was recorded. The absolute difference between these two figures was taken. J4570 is 0.6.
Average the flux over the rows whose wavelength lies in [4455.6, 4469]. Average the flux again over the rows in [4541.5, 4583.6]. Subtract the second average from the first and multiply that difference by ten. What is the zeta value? 0.9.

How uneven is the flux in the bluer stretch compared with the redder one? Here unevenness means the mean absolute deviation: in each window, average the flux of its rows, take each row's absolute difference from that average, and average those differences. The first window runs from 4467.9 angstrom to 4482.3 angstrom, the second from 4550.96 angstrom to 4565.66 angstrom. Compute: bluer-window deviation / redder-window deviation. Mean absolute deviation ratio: 0.69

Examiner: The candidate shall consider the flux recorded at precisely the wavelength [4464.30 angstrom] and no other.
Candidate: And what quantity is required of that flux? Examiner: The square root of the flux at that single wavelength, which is 3.21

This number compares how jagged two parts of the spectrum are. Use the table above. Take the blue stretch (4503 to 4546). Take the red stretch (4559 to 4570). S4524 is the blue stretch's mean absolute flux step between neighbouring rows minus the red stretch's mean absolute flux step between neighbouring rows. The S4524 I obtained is -0.17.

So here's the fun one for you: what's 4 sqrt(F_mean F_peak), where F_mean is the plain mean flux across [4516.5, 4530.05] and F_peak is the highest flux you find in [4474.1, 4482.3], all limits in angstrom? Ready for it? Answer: 43.84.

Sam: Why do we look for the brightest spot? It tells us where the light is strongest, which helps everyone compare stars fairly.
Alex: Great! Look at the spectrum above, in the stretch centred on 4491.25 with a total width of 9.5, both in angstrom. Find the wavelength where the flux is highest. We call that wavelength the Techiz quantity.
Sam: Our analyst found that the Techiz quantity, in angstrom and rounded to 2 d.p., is 4492.14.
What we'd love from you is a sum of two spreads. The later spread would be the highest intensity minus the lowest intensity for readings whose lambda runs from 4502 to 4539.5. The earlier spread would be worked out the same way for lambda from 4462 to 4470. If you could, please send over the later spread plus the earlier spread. 2.19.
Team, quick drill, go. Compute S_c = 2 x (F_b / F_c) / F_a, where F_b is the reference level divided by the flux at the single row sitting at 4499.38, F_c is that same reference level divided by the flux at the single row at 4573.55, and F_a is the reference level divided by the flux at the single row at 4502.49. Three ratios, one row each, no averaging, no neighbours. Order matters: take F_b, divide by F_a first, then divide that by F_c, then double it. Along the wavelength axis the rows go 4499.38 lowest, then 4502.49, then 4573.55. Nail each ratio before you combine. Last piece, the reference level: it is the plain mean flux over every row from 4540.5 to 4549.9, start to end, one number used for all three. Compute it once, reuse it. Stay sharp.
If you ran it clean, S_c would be 2.05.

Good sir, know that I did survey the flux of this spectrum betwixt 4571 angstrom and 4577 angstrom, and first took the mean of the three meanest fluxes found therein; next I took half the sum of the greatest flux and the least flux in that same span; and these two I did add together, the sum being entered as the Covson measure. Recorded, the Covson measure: 22.1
